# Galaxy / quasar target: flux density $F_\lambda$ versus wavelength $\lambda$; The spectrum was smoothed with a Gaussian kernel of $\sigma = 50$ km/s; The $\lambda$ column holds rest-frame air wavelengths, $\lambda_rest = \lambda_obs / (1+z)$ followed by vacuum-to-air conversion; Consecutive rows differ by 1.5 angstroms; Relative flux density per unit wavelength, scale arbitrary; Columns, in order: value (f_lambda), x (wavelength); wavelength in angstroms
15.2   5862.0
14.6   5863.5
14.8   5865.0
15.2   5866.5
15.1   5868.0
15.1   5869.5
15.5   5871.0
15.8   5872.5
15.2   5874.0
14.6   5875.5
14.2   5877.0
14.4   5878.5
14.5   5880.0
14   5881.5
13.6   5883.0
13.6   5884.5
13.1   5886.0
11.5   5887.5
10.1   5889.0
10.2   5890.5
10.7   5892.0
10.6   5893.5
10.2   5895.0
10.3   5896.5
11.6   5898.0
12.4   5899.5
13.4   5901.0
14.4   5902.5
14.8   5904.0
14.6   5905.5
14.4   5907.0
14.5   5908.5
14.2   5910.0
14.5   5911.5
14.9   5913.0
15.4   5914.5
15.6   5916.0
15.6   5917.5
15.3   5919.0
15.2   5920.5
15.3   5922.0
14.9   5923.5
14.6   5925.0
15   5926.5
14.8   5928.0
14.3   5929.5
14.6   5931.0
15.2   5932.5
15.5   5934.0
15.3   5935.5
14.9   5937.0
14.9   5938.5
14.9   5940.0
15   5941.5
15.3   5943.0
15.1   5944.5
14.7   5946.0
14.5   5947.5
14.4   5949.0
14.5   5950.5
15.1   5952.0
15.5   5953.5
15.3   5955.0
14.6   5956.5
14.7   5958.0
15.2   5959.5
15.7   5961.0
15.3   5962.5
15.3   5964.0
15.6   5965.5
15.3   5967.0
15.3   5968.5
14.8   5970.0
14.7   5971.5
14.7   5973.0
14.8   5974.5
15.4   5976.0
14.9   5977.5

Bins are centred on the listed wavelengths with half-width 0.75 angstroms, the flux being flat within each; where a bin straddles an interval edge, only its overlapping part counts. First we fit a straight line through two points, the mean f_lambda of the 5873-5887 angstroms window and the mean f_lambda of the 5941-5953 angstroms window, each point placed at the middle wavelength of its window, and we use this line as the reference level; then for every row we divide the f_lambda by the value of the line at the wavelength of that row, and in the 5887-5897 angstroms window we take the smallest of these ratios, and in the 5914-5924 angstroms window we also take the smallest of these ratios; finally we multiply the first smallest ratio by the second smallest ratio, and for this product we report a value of 0.73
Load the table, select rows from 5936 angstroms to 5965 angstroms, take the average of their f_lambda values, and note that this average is 15.0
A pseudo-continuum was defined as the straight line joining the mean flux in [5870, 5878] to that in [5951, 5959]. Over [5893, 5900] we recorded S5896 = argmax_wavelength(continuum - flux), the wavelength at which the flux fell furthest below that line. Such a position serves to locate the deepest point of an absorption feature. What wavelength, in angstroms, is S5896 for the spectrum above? 5895.0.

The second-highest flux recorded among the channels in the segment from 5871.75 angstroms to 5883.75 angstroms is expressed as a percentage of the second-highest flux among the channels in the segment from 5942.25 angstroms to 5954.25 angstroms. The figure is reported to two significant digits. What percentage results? 99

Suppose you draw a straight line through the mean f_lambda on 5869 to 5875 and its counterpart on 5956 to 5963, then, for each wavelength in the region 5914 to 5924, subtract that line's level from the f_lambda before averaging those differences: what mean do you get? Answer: 0.1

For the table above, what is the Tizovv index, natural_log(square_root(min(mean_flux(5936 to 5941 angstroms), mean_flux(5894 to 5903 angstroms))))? 1.24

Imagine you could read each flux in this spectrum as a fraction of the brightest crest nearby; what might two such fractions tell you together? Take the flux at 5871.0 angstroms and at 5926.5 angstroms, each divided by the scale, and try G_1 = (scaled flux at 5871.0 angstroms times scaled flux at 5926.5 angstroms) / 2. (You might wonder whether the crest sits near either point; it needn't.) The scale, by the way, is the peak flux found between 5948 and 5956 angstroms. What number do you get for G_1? 0.484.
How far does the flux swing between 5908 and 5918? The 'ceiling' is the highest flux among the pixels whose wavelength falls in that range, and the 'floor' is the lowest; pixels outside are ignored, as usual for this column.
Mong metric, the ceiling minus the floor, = 1.4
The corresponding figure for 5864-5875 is 1.0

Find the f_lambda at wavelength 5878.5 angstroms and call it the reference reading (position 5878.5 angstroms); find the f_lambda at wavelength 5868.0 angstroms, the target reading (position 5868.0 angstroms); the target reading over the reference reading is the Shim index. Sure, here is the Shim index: 1.05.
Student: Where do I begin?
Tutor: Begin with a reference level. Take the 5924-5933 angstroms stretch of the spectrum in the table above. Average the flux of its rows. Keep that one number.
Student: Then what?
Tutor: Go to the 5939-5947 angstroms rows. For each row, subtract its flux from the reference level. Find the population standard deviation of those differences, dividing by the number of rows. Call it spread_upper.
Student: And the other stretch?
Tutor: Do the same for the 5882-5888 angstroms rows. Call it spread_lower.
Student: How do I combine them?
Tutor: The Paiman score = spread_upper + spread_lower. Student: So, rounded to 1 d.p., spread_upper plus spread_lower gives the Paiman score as 1.1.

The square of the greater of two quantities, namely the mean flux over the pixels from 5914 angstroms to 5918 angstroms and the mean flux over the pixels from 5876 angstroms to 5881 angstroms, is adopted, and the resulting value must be 241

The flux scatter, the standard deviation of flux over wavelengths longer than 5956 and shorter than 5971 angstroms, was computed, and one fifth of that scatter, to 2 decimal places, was 0.07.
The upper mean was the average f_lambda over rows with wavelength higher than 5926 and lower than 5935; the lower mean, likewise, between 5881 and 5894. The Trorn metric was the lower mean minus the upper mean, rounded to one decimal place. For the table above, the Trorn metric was -3.0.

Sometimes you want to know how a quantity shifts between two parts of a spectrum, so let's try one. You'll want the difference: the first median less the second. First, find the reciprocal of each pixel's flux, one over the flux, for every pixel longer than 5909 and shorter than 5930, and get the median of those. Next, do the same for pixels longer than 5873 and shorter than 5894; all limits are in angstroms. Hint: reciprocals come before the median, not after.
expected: -0.007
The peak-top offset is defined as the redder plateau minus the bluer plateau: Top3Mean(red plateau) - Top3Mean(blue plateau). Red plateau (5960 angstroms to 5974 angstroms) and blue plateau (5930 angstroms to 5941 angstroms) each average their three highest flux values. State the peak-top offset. 0.20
